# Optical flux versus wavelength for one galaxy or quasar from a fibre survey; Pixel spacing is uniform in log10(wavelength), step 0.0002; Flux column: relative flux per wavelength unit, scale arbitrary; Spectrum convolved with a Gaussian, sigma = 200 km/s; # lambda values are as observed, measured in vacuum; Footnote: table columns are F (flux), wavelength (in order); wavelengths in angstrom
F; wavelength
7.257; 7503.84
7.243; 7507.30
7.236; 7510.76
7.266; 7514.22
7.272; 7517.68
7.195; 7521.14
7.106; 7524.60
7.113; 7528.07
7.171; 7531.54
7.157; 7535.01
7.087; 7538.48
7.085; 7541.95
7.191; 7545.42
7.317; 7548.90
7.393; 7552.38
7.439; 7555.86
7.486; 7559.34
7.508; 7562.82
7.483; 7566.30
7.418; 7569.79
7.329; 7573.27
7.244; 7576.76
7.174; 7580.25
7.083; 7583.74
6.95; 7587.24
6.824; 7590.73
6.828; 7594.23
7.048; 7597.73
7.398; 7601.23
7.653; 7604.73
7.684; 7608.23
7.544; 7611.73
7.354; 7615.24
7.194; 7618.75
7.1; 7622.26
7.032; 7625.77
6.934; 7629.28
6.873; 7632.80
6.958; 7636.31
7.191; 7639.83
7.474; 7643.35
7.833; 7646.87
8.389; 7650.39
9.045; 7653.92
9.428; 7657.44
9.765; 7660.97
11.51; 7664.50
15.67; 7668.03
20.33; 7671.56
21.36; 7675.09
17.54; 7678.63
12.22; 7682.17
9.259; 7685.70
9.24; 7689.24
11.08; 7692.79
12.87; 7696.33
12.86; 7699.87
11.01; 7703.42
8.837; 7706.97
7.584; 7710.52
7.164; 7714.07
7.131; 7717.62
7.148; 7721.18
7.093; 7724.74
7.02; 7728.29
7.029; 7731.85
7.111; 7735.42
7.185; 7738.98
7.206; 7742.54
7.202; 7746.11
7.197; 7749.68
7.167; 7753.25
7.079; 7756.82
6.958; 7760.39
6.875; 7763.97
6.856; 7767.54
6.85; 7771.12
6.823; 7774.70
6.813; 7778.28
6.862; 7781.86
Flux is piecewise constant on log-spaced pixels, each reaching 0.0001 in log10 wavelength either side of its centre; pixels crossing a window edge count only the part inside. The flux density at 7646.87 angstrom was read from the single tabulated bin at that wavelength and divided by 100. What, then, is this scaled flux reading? 0.078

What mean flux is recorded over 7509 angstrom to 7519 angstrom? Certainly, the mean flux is 7.26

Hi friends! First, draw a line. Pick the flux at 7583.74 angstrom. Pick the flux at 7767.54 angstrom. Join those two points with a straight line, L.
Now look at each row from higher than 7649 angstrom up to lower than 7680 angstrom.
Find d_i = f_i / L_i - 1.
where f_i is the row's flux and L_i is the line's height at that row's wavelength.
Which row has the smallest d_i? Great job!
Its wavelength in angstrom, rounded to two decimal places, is 7650.39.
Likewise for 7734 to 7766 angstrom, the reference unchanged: 7763.97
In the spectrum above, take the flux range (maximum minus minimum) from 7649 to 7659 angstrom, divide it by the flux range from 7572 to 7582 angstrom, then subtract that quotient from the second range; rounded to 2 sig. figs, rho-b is -6.5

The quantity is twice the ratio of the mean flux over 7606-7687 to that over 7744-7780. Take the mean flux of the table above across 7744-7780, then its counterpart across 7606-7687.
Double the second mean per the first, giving 2.9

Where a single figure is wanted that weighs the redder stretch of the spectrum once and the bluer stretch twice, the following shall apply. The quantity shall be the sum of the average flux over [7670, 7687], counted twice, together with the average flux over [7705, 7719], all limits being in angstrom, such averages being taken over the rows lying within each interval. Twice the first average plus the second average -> 40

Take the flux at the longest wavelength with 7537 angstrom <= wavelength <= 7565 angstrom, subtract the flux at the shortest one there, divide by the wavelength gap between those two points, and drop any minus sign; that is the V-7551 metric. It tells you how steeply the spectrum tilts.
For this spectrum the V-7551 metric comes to 0.017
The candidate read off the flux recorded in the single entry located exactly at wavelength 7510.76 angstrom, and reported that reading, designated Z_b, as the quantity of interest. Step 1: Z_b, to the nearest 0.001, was 7.236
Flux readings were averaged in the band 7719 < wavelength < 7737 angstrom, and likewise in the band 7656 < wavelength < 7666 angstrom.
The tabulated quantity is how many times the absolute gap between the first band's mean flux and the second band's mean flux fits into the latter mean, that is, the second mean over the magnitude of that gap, 3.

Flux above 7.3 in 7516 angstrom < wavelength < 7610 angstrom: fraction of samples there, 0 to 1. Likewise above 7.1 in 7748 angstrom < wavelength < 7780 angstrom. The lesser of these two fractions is 0.22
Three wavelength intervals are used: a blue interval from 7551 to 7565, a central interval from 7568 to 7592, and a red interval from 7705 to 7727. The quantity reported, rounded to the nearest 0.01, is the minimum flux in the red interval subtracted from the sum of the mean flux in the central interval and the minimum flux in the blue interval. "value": 7.45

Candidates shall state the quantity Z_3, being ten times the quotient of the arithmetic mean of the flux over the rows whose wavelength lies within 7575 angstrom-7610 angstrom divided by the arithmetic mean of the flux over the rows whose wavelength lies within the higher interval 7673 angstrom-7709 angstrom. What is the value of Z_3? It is 5.7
